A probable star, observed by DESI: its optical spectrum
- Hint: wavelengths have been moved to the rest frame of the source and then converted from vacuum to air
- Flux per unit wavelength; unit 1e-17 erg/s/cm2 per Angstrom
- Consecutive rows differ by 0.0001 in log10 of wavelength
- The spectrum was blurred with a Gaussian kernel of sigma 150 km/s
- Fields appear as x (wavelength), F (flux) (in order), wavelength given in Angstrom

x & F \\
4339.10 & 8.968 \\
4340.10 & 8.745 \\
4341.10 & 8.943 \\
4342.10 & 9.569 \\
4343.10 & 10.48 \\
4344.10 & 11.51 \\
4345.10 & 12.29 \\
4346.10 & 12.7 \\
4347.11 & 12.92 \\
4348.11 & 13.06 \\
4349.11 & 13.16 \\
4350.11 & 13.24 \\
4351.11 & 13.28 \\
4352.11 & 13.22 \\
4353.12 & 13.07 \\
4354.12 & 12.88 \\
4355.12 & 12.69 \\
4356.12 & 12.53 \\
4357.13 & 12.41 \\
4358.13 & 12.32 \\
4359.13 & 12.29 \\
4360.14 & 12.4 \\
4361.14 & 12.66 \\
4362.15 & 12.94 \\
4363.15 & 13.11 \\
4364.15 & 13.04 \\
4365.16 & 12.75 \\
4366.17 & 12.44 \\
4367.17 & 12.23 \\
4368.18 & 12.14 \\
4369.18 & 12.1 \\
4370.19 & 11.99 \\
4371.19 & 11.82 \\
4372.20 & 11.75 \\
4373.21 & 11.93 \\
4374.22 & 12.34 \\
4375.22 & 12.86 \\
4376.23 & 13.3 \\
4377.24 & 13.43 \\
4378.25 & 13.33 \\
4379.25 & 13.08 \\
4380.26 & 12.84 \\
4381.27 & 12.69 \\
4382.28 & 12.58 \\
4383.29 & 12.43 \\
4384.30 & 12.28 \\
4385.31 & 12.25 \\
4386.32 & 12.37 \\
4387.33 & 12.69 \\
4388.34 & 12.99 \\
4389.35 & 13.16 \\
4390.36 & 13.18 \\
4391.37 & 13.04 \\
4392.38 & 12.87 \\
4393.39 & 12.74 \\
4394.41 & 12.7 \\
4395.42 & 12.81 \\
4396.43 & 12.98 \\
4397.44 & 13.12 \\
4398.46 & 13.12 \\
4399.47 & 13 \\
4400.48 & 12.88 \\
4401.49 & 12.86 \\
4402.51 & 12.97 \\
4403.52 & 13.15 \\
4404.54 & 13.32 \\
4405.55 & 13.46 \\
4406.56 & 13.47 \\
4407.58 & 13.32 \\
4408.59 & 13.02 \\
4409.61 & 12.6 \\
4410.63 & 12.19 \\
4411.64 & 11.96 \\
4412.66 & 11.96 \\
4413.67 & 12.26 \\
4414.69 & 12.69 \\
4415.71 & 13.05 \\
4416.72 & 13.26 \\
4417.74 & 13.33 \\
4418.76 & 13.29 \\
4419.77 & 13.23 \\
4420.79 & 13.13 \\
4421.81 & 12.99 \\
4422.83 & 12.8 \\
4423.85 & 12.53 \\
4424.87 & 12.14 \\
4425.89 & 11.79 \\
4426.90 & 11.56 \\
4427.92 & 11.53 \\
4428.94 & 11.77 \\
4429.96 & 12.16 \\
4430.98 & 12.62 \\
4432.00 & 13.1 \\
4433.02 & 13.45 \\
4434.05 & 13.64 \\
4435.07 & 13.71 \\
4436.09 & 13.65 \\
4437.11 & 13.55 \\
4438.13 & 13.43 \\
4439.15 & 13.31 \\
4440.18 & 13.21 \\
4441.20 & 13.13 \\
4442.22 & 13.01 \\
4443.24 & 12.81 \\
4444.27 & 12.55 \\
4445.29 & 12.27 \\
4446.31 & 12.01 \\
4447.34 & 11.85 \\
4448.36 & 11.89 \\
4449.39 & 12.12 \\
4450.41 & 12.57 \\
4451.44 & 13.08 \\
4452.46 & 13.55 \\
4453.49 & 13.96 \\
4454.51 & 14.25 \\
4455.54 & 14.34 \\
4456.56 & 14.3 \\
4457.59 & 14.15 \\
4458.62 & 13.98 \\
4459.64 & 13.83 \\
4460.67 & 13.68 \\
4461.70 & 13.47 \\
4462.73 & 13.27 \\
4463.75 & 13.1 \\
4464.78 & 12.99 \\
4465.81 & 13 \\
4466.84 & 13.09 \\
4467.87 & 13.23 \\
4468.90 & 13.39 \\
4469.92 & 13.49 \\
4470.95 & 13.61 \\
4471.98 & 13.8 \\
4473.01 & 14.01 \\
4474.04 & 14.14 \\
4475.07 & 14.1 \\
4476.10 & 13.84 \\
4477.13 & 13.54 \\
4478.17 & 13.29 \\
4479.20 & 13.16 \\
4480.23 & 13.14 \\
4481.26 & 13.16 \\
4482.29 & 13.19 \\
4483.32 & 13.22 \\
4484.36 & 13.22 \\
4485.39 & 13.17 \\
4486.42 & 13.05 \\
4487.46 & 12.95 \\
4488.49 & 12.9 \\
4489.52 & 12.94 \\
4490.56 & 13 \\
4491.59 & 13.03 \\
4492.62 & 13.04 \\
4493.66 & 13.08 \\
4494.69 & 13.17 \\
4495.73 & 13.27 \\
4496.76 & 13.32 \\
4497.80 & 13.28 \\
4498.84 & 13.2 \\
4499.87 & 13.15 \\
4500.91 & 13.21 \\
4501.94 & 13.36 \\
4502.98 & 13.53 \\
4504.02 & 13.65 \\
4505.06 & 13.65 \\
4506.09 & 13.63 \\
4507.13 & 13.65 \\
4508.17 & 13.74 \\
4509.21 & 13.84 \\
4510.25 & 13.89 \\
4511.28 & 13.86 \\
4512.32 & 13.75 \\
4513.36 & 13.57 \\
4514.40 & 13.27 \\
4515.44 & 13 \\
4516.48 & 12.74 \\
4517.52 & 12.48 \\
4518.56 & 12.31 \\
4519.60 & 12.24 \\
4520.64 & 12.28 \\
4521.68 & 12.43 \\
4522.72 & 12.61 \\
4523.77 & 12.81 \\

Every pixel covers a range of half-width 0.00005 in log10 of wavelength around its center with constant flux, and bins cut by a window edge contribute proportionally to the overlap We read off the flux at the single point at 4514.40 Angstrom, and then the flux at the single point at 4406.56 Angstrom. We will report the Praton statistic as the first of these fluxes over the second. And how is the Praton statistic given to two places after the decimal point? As 0.99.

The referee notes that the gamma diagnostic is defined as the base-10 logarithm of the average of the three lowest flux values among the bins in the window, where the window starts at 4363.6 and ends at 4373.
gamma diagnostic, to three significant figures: 1.07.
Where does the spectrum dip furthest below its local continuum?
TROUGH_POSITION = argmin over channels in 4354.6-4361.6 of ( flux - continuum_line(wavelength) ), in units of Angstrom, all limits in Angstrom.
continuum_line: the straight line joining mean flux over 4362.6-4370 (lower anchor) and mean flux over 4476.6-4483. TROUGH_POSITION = 4359.13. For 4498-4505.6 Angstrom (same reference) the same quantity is 4499.87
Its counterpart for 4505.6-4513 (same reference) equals 4506.09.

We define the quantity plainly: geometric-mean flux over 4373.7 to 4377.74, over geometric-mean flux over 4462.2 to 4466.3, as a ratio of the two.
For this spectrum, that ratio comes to 0.99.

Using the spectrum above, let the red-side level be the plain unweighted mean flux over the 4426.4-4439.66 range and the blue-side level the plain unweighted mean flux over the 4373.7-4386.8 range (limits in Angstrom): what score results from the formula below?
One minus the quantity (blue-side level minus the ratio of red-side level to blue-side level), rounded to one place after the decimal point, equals -10.7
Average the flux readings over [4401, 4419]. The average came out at 12.9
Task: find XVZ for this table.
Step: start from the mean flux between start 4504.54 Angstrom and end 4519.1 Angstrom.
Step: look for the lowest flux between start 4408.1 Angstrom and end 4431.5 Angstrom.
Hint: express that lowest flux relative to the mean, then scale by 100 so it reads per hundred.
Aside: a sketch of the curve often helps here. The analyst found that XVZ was 86.1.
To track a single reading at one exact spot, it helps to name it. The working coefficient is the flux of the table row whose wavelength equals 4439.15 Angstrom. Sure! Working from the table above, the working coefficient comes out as 13.31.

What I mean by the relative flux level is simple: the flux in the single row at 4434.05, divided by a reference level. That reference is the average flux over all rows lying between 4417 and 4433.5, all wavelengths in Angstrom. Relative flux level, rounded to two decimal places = 1.08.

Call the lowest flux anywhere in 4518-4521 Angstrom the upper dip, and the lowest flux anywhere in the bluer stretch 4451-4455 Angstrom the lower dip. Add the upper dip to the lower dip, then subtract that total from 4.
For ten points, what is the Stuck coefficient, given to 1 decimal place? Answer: -21.3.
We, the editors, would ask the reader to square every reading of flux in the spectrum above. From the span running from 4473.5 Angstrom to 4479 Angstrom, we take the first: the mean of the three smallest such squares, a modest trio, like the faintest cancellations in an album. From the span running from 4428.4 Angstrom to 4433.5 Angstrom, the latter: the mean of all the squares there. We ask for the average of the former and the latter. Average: 172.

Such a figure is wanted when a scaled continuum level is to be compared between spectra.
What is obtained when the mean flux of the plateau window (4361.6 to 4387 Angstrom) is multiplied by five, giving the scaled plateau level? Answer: 62.8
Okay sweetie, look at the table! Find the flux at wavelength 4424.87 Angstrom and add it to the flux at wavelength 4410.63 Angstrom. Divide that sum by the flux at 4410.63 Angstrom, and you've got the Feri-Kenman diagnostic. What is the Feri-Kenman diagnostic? 2.00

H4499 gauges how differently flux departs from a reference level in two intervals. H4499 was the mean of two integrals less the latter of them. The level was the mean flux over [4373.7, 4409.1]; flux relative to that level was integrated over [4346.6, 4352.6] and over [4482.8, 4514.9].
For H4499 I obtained -6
